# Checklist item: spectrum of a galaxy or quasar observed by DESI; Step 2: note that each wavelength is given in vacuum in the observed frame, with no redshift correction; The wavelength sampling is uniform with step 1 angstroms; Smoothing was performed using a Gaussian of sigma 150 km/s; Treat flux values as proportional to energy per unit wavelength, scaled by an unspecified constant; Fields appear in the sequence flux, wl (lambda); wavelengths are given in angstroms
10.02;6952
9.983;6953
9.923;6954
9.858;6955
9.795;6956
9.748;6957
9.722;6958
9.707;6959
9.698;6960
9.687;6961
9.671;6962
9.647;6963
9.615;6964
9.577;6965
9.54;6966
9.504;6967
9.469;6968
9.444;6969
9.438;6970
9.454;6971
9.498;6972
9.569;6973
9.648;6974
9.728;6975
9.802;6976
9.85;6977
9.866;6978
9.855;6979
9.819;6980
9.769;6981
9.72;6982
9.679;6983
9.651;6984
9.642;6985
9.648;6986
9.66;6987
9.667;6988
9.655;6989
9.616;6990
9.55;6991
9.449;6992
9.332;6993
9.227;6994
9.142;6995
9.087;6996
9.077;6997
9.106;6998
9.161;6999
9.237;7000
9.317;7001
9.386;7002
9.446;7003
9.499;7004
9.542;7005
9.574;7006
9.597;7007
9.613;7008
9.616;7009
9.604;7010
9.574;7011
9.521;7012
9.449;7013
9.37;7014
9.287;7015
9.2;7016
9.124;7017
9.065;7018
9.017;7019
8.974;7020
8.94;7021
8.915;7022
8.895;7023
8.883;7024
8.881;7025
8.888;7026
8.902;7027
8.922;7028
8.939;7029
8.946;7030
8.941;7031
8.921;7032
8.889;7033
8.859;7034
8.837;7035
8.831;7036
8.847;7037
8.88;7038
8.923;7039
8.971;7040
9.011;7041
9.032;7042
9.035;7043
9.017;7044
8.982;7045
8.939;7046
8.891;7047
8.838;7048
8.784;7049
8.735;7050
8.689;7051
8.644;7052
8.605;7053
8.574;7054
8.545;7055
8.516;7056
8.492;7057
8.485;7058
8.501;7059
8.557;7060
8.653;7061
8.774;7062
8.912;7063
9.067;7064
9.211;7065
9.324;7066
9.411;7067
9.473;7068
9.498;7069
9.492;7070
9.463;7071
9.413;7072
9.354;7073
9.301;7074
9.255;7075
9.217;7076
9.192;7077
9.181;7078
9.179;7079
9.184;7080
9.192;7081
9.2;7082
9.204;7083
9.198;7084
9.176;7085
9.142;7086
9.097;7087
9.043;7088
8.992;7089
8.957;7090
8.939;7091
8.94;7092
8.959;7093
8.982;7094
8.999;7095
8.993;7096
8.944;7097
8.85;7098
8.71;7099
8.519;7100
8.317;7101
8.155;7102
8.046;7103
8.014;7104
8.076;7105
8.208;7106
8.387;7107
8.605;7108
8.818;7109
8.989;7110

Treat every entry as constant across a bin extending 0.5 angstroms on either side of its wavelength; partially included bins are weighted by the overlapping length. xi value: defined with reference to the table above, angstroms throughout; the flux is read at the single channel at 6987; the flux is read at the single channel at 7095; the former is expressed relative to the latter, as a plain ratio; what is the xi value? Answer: 1.07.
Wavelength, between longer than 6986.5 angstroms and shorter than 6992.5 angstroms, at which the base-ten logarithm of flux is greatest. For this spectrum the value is 6988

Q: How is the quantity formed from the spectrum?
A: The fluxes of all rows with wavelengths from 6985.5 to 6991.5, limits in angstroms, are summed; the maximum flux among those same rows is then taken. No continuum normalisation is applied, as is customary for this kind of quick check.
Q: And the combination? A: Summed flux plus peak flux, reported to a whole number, 67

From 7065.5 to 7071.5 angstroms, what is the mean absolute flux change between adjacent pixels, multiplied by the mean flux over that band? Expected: 0.39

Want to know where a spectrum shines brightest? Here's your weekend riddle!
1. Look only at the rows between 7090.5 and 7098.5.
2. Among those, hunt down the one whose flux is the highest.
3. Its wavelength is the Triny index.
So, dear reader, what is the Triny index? 7095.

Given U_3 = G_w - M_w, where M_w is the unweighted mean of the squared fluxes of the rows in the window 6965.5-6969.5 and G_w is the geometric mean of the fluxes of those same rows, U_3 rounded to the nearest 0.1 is -80.6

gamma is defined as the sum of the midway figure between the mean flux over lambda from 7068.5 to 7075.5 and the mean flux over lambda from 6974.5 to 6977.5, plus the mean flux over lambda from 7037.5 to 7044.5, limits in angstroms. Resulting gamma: 18.6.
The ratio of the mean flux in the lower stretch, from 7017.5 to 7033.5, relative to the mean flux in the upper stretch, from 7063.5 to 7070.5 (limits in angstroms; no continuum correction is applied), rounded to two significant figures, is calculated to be 0.95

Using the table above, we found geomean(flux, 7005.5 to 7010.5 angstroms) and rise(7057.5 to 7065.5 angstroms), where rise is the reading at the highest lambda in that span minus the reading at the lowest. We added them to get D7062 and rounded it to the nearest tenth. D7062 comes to 10.3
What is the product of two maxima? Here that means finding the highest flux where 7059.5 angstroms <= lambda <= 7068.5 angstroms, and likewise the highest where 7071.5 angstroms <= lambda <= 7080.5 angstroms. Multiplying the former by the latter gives 89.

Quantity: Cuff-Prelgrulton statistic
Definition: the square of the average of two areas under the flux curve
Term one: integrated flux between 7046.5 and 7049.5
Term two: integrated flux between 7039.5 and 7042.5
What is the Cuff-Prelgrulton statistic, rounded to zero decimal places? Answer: 716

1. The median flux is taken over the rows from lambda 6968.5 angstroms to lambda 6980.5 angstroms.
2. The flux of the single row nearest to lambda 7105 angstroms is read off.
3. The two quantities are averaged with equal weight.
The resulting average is 8.9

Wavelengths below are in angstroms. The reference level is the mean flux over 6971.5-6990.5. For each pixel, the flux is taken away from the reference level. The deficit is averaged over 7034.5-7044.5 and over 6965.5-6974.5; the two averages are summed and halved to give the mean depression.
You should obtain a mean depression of 0.48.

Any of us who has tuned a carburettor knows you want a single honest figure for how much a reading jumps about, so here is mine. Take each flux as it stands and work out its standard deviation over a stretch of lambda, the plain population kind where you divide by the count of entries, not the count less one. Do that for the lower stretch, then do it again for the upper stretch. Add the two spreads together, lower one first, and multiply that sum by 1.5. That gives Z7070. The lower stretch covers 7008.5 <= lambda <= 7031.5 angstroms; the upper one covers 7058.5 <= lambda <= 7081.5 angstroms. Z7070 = 0.82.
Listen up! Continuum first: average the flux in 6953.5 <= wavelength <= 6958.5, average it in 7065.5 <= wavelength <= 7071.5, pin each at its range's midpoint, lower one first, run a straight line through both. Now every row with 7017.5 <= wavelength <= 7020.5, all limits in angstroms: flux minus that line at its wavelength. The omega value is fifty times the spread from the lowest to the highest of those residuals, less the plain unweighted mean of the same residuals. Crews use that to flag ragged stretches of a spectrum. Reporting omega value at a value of 4.8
